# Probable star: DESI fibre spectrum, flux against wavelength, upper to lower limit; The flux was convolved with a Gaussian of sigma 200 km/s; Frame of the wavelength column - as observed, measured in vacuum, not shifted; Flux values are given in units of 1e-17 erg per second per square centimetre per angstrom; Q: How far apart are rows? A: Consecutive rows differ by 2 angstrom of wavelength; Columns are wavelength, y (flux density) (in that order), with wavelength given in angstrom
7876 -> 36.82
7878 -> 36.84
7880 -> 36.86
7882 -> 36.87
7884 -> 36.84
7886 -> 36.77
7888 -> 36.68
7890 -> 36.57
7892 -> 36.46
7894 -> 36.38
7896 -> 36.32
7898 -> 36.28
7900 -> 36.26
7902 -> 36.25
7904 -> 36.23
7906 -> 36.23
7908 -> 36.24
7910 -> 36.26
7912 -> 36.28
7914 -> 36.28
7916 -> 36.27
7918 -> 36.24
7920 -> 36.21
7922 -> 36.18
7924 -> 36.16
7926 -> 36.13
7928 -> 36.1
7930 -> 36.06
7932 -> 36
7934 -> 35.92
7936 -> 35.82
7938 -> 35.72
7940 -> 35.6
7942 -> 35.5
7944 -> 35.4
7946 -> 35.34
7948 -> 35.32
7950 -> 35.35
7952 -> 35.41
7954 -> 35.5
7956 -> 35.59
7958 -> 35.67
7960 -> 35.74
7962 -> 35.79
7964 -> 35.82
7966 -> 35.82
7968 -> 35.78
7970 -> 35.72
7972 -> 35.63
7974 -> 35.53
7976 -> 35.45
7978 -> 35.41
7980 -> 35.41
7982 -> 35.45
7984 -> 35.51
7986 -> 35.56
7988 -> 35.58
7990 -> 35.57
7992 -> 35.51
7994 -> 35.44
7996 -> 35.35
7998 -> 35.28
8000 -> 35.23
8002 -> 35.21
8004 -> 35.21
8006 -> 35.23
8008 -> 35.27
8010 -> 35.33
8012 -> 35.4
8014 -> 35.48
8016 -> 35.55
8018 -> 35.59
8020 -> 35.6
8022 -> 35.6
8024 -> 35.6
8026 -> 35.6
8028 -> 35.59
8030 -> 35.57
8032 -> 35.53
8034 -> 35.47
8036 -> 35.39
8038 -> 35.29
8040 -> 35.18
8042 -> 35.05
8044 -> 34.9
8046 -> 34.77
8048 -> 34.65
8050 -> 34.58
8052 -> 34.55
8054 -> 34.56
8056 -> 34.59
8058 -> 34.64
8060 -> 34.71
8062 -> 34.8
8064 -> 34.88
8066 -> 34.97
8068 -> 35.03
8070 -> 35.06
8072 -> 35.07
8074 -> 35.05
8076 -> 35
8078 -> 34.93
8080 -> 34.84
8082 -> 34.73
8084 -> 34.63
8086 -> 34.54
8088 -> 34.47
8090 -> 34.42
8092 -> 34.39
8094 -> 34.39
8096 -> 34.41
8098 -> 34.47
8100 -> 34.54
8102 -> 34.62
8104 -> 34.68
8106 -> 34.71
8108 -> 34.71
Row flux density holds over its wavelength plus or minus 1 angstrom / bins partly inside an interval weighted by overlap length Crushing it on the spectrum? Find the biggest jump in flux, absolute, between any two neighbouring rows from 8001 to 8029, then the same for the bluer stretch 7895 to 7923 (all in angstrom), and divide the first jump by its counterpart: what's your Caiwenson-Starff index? 2.00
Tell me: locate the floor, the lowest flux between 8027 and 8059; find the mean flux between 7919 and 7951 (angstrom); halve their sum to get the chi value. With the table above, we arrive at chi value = 35.2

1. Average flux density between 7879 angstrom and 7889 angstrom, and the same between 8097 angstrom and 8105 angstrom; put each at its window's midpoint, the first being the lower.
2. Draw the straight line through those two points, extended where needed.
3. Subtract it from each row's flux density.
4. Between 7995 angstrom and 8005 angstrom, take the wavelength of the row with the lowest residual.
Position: 8000 angstrom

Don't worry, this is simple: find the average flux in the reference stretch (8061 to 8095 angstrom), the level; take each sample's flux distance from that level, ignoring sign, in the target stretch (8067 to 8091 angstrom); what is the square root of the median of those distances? 0.49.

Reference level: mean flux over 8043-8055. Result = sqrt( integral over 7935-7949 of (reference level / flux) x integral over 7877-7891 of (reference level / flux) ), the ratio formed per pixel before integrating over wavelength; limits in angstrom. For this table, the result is 13.4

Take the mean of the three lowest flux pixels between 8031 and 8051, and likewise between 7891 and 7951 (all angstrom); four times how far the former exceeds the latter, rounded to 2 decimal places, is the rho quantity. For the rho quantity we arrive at -2.68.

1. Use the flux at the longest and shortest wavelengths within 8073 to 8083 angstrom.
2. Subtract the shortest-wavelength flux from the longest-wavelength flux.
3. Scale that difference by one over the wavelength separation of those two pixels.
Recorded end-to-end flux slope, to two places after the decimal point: -0.04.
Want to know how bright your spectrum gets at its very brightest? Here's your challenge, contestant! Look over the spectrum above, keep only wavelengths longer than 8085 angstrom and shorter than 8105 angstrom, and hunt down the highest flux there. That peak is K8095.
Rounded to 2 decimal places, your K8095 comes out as 34.68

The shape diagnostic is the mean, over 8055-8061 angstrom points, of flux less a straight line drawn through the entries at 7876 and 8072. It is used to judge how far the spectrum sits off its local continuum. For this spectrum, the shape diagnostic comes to -0.55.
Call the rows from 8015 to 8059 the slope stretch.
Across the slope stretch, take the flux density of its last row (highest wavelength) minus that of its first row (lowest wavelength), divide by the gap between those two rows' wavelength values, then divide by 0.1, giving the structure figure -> -0.22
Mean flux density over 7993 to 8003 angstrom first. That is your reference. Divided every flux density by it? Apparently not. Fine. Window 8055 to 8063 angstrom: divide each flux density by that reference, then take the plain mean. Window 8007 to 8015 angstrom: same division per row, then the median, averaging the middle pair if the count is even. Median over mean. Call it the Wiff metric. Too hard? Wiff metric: 1.02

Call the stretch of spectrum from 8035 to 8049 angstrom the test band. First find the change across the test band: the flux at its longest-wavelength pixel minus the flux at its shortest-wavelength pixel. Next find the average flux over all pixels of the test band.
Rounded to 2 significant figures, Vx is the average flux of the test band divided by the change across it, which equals -47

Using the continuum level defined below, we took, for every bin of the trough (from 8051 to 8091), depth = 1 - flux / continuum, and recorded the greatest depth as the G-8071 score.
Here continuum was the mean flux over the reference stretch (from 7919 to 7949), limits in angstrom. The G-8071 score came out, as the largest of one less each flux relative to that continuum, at 0.039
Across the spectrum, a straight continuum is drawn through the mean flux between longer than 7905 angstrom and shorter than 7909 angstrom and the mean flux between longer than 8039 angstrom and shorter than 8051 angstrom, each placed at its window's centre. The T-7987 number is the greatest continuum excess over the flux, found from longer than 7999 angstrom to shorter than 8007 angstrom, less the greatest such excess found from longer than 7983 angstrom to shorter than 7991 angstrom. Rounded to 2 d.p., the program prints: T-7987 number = 0.12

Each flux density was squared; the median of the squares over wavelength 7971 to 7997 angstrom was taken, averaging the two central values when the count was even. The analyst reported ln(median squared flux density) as 7.14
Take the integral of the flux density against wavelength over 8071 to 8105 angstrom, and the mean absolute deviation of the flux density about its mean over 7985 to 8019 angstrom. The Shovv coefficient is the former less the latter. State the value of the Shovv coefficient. 1178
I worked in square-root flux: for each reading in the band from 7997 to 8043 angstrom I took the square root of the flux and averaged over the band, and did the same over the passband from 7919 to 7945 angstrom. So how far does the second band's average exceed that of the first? 0.042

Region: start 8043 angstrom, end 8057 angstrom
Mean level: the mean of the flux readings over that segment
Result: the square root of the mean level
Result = 5.887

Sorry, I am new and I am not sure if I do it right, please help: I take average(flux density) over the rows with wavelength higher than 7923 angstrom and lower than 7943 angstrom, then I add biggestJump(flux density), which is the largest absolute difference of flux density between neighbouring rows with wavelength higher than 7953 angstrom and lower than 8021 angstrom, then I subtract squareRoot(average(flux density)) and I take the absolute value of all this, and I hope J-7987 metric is 30.01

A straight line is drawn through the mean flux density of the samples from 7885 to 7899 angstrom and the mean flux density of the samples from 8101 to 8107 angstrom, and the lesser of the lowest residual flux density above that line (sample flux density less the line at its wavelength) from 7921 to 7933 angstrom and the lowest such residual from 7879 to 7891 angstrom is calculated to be -0.15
